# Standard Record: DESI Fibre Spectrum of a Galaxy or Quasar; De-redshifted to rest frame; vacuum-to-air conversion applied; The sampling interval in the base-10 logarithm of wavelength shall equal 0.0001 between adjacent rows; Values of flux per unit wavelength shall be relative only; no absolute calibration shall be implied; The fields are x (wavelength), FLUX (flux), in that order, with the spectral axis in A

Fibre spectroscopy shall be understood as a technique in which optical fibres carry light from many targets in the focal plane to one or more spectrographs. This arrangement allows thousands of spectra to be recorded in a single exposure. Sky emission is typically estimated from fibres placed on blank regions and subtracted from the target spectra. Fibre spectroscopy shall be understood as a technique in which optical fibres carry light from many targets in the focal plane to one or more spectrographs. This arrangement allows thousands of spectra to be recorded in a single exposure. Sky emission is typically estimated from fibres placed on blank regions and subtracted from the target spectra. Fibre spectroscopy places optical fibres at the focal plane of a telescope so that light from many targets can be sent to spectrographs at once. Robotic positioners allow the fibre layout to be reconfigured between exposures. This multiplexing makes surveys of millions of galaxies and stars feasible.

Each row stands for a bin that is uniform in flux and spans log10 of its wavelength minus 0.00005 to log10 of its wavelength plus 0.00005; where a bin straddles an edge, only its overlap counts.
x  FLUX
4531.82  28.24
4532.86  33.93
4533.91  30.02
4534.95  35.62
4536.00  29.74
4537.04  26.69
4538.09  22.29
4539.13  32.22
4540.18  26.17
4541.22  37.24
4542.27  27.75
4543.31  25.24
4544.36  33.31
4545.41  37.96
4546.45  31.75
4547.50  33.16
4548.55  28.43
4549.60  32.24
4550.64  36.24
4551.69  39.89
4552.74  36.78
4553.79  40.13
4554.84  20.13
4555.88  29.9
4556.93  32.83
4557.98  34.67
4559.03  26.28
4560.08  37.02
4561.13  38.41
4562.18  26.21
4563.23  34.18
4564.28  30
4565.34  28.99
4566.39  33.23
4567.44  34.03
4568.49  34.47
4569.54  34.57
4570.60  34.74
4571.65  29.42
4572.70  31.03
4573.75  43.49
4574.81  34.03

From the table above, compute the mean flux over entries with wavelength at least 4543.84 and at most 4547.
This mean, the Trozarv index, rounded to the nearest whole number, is 34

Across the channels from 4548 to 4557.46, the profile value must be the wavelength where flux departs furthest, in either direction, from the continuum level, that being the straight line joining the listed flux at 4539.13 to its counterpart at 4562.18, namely 4553.79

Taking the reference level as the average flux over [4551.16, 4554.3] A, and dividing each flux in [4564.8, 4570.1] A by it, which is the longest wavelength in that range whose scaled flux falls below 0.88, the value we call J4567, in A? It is 4567.44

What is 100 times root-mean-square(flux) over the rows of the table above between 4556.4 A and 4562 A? 3411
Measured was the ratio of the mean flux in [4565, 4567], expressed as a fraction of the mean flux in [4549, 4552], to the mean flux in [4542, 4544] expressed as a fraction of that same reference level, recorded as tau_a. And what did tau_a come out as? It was 1.17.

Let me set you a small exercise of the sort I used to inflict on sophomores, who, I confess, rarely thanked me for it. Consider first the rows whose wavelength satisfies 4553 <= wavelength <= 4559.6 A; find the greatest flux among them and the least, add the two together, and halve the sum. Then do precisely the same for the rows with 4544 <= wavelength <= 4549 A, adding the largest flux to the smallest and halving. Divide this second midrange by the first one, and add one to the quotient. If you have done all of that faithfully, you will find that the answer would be 2.10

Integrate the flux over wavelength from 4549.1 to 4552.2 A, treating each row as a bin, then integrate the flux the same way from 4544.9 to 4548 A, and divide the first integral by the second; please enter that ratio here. 1.05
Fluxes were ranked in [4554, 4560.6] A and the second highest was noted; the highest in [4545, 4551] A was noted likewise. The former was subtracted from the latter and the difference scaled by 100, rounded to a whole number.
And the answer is 329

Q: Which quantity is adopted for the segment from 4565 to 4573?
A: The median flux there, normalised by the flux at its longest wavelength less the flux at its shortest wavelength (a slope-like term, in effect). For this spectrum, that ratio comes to 16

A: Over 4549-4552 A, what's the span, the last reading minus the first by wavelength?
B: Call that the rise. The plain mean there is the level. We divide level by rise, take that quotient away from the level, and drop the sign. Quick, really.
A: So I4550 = 31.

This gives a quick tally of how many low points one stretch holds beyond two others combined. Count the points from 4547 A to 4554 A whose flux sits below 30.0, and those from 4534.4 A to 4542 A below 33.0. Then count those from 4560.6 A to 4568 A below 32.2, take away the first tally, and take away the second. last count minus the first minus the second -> -3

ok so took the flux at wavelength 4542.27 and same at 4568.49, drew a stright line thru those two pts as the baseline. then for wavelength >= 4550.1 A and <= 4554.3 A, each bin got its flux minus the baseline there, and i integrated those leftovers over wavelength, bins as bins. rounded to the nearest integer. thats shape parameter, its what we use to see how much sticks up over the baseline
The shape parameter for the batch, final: 33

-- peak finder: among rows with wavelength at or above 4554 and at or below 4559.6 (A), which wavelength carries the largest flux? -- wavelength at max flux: 4557.98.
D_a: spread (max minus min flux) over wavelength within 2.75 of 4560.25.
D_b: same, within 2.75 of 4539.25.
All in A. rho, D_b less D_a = 3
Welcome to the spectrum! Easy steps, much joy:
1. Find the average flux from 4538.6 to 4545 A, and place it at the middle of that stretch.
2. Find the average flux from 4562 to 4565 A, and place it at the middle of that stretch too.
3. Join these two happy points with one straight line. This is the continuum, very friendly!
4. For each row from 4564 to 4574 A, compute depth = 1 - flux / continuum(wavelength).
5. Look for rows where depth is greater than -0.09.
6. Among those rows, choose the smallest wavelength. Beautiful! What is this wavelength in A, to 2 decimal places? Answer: 4564.28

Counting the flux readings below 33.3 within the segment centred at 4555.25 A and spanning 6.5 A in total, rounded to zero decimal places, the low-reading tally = 3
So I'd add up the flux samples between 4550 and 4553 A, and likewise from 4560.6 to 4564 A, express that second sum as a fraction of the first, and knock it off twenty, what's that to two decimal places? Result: 19.12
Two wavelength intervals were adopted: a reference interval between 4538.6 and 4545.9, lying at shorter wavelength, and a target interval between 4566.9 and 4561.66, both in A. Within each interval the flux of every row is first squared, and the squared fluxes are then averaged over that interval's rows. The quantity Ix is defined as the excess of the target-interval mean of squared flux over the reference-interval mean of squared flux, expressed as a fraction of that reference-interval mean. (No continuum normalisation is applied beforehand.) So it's -0.1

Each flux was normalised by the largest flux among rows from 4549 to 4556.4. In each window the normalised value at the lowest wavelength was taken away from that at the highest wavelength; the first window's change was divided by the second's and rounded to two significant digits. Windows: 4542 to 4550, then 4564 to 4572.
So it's -7.7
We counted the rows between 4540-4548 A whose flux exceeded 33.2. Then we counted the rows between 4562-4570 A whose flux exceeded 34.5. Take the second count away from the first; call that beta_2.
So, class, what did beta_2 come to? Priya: 2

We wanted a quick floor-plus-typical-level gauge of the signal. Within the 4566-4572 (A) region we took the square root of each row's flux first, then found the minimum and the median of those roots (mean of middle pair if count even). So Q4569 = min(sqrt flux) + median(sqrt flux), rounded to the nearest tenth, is 11.3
